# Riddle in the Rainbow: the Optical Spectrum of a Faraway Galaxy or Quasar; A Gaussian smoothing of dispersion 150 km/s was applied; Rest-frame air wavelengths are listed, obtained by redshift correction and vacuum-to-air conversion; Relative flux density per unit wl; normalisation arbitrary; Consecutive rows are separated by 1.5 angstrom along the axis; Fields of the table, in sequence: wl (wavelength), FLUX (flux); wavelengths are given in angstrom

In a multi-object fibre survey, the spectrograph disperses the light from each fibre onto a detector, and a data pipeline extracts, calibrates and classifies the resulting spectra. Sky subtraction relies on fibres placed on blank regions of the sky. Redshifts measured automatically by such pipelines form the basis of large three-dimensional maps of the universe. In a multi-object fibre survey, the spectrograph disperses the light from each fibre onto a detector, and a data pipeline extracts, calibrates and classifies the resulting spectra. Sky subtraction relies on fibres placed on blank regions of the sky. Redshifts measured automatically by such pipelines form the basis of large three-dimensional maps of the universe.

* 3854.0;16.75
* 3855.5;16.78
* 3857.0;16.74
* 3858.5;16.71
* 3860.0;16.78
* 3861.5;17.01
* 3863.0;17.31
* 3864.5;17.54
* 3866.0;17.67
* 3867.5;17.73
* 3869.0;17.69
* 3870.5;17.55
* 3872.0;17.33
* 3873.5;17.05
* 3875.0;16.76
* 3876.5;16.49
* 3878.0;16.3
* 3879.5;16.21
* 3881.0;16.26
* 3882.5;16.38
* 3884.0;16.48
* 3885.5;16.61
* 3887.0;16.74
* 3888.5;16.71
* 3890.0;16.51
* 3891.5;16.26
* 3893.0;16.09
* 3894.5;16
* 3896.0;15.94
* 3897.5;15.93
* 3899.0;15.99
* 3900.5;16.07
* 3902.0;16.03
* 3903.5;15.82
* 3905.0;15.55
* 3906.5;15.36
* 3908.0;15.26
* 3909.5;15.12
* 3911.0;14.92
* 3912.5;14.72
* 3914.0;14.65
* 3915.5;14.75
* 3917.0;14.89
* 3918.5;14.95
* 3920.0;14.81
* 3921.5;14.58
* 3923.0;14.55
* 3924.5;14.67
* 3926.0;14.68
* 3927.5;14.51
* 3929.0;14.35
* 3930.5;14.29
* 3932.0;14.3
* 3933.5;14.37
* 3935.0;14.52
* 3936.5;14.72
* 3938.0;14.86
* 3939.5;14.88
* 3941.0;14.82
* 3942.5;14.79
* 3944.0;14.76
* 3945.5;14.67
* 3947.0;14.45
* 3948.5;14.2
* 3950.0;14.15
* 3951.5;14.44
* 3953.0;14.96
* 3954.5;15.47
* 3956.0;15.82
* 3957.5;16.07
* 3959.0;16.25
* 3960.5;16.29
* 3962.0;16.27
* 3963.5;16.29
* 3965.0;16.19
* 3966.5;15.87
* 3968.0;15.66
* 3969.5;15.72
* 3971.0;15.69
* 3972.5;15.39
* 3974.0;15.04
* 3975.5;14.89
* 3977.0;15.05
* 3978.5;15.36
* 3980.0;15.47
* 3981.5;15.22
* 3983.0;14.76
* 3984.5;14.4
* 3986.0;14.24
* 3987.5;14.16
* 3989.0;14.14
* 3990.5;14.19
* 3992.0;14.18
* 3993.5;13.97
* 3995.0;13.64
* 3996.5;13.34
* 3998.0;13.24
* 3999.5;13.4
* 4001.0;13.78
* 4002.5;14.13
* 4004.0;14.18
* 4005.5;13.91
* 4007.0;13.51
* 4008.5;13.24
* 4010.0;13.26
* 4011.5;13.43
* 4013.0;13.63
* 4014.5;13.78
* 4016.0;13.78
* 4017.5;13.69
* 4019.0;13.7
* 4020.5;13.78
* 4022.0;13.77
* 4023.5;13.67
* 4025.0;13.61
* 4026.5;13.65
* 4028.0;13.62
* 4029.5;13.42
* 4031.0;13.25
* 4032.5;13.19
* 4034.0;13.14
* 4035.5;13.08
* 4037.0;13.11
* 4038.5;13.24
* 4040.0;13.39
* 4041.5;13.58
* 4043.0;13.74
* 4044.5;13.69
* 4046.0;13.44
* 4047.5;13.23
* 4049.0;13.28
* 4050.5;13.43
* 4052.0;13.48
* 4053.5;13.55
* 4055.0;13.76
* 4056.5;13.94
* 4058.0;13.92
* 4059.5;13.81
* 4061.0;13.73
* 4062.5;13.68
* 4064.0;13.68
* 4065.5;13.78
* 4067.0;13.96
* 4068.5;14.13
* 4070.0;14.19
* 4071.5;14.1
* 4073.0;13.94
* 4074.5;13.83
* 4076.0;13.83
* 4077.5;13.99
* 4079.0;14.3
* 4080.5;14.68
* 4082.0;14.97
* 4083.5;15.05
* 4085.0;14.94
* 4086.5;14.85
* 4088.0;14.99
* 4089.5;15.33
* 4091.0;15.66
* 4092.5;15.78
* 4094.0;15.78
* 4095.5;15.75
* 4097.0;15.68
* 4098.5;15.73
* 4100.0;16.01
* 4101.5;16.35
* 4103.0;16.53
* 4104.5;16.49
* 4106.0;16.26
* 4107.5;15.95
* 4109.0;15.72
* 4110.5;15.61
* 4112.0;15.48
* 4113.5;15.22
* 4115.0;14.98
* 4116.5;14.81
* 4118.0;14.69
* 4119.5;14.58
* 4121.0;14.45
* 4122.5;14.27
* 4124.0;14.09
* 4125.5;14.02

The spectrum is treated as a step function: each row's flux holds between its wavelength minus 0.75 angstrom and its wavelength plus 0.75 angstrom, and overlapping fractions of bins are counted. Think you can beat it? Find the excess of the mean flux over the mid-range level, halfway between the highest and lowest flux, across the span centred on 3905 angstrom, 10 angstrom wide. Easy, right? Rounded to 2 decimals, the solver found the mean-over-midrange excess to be 0.01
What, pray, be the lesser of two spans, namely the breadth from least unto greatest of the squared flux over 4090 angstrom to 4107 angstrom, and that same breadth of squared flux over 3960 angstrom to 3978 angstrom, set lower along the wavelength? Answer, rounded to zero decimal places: 28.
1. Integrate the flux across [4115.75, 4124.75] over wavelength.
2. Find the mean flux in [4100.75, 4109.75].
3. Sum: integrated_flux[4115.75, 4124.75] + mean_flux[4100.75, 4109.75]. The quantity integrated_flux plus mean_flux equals 147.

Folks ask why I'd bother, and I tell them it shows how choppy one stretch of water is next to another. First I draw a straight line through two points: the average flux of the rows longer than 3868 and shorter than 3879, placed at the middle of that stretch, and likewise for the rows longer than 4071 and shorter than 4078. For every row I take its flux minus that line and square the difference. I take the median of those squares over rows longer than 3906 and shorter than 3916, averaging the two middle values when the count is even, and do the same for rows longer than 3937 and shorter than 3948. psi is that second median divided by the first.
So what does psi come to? 0.59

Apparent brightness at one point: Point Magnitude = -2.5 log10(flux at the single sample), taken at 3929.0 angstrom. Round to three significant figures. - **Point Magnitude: -2.89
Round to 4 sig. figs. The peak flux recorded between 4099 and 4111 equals 16.53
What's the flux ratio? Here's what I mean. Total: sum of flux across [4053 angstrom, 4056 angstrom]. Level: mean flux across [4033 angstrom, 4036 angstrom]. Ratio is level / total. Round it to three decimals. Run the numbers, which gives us 0.480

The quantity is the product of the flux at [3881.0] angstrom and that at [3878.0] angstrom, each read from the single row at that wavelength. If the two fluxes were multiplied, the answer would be 265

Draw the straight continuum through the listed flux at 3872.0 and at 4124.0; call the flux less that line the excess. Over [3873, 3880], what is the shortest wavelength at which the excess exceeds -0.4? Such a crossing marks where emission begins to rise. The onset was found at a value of 3873.5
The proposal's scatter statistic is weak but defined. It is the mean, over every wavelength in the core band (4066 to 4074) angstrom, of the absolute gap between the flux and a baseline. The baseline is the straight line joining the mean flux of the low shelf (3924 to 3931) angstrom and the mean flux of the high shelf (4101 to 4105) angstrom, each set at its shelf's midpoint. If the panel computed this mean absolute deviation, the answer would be 2.0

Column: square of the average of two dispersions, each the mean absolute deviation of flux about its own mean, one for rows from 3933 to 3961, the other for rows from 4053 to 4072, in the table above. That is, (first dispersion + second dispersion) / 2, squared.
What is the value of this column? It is 0.12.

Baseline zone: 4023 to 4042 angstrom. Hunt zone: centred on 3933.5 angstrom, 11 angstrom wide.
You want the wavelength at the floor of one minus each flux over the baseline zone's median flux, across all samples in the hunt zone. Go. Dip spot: 3938.0 angstrom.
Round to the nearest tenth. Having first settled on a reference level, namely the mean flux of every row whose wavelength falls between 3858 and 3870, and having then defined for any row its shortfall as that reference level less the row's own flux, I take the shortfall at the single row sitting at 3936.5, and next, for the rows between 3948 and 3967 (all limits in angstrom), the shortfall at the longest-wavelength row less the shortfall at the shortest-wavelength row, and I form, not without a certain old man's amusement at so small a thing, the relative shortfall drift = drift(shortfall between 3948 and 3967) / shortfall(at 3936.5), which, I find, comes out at -0.6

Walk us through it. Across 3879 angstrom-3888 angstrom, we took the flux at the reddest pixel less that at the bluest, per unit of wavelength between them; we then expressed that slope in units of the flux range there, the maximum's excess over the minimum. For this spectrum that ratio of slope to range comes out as 0.13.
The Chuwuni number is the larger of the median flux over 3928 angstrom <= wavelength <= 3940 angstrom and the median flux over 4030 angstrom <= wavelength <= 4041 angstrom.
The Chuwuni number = 14.4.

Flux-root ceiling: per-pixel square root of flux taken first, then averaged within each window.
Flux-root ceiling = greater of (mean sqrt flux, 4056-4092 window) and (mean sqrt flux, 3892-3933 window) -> 3.89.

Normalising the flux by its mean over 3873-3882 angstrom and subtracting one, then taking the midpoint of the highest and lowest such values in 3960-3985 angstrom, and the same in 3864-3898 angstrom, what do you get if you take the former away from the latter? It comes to 0.09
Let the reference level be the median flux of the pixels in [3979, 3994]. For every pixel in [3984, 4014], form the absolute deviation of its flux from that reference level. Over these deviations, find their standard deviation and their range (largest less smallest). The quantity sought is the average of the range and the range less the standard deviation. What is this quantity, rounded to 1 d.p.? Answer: 0.8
